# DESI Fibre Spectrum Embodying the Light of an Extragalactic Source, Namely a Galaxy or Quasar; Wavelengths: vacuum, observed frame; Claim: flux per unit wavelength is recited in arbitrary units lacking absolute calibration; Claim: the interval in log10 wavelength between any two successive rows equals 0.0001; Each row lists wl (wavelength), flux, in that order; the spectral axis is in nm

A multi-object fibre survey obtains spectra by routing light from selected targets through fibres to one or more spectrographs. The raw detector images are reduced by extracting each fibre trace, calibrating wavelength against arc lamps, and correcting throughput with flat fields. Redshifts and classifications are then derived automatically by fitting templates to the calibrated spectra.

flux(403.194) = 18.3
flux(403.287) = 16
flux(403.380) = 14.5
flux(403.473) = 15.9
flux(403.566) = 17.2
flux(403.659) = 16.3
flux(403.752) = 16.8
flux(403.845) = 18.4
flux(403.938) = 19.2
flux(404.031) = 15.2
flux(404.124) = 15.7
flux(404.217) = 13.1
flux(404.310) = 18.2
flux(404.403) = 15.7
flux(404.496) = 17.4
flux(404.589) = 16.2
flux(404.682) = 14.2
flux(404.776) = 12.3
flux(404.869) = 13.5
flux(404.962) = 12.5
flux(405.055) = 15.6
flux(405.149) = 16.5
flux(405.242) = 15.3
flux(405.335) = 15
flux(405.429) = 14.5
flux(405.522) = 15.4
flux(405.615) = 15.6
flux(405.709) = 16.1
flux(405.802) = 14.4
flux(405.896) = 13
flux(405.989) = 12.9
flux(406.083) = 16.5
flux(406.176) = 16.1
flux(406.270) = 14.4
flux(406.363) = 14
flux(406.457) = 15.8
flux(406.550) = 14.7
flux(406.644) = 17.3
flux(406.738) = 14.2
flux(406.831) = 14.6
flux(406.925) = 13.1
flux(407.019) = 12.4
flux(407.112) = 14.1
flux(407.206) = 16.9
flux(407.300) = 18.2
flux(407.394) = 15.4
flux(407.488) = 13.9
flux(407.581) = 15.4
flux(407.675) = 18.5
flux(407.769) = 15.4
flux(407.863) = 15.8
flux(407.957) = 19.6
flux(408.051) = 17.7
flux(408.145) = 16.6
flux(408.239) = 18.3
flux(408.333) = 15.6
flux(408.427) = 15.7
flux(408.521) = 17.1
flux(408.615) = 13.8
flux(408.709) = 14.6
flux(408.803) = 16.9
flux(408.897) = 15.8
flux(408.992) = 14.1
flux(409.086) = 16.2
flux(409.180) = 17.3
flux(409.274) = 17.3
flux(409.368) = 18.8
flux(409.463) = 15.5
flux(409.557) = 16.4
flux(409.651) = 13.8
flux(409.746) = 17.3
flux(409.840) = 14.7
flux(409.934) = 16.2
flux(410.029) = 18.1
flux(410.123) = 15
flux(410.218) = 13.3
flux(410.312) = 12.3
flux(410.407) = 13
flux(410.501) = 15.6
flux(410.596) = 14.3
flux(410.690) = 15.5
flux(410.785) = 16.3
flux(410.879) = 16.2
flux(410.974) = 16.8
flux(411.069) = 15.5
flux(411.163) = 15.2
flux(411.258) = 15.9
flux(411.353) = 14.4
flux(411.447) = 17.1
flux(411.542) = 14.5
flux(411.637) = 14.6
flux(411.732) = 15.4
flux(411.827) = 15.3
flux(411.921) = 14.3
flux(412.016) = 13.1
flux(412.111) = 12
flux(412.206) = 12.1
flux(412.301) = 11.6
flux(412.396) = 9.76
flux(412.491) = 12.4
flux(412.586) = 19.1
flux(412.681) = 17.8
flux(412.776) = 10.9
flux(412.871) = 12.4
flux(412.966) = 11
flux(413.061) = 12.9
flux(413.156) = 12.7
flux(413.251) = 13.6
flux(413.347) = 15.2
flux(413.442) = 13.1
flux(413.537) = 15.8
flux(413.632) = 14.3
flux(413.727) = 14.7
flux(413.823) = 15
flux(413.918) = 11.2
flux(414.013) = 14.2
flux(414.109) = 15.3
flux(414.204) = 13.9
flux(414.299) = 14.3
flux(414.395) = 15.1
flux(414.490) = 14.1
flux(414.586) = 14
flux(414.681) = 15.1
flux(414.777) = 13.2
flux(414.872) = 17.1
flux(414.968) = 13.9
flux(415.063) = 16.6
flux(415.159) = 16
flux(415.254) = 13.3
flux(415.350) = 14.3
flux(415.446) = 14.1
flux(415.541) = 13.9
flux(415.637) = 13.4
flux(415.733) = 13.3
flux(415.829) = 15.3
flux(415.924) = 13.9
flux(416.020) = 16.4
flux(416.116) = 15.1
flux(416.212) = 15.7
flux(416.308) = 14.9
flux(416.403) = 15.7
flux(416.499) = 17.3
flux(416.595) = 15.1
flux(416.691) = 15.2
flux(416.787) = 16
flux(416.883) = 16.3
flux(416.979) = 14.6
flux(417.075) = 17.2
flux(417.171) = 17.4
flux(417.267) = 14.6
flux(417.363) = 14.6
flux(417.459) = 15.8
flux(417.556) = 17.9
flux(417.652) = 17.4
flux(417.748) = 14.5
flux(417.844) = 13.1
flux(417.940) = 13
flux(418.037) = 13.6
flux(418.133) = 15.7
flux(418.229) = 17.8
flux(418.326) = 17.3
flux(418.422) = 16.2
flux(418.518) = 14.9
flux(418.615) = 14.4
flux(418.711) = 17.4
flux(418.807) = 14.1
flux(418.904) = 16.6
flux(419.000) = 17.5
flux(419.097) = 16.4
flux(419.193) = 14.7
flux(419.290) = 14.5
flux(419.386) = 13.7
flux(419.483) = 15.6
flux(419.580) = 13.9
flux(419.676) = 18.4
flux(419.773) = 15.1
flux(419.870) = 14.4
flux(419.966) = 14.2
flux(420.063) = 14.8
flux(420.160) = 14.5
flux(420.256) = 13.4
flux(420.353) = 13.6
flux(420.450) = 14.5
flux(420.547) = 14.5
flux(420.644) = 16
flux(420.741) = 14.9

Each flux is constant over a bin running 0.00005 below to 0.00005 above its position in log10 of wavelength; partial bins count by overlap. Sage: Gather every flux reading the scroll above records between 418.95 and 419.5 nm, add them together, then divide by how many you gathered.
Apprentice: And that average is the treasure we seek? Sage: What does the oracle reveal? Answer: 15.4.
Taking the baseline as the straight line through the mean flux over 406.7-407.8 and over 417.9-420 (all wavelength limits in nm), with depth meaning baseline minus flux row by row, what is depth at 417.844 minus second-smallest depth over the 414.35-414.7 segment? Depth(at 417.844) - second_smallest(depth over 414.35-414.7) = 2.1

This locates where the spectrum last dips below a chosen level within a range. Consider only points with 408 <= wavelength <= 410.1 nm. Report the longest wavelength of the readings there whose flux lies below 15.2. 409.840 nm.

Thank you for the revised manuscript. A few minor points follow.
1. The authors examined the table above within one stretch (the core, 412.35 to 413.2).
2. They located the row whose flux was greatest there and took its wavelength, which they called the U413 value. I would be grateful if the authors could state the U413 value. 412.586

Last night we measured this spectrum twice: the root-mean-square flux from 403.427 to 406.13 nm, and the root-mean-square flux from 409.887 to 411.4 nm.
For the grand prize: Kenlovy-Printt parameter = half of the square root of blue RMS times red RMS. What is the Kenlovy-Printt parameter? 7.71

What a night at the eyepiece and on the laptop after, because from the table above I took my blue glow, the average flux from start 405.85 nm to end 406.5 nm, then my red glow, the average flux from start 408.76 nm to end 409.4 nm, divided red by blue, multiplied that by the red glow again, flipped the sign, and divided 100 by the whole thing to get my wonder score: -5.3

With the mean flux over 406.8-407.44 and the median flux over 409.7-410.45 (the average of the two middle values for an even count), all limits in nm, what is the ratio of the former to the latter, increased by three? 4.01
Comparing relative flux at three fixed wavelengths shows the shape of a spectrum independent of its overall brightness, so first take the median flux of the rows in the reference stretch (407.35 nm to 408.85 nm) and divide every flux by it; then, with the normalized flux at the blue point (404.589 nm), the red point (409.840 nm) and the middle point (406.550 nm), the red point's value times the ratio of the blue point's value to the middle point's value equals 1.03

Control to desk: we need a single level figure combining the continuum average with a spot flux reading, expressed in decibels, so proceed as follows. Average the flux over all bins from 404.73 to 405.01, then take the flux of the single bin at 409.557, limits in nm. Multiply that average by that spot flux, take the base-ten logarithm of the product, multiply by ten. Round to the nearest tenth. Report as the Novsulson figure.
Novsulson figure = 23.2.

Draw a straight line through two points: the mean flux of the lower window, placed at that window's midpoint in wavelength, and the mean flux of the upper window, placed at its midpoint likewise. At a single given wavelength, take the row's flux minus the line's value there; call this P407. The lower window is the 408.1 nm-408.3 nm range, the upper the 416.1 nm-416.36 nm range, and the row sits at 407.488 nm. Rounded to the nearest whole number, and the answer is -4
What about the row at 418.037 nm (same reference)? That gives -1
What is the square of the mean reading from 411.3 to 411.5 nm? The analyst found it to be 248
